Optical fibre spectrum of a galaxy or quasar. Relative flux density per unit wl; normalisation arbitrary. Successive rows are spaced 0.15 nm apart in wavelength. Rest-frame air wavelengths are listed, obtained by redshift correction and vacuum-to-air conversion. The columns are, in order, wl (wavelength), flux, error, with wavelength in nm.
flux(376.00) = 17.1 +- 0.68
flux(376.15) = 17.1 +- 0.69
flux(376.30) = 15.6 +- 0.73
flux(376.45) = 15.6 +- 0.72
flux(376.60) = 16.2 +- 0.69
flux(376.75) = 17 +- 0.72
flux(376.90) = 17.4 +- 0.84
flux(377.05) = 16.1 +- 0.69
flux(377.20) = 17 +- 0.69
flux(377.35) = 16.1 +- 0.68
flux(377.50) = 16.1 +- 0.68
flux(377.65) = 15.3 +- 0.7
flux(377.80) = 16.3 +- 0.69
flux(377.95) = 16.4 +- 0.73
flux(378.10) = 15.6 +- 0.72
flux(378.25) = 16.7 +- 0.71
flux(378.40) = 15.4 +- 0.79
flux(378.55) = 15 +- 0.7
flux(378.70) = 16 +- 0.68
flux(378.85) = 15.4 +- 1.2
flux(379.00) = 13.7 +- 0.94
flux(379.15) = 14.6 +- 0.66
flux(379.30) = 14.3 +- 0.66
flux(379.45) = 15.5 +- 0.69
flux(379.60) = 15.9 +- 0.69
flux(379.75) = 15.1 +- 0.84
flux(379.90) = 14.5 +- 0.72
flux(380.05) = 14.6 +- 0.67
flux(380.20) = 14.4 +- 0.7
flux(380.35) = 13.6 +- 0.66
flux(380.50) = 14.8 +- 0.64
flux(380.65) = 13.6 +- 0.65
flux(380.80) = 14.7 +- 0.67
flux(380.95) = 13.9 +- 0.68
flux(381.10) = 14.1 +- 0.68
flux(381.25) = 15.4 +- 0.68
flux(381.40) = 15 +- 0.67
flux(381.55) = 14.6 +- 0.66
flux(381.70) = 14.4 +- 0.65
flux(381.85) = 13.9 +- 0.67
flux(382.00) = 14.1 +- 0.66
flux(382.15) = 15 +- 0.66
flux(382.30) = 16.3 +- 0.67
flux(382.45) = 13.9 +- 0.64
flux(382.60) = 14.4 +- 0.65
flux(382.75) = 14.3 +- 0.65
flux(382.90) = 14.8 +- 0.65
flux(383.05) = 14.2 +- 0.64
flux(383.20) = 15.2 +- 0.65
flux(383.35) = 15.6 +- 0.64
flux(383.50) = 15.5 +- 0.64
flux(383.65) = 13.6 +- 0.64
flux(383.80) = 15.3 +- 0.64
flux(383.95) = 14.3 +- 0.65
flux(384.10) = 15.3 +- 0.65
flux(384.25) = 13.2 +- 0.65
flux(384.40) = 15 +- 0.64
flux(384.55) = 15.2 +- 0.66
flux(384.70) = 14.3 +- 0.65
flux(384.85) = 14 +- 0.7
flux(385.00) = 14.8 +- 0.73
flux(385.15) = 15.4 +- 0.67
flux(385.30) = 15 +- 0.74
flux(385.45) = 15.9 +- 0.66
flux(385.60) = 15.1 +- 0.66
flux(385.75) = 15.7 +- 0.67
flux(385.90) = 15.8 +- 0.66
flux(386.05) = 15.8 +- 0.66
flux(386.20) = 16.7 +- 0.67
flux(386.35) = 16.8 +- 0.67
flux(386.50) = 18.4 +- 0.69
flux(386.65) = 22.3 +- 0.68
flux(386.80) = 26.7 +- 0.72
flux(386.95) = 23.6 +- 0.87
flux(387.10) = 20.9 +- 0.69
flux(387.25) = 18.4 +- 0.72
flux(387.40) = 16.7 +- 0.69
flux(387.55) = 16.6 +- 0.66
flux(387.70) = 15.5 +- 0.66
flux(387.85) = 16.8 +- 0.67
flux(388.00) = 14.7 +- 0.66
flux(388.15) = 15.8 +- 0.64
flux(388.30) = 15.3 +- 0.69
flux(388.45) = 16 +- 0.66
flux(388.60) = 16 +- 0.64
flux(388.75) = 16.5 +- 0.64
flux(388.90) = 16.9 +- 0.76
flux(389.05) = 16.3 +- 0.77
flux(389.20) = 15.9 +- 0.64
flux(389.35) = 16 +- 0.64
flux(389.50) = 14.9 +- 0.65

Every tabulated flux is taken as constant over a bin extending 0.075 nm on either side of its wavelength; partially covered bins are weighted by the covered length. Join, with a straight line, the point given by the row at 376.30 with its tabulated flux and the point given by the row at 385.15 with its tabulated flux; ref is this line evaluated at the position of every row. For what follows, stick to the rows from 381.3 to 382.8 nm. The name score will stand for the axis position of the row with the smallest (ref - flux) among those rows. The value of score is 382.30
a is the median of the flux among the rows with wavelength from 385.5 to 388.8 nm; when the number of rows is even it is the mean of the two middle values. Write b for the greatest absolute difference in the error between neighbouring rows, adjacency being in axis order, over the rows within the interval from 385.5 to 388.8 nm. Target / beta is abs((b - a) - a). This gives 32.9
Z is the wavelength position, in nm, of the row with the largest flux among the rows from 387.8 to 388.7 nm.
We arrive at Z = 387.85 nm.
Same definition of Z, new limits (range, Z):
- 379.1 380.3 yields 379.60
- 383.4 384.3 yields 383.50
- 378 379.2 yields 378.25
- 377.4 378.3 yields 378.25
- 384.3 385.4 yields 385.15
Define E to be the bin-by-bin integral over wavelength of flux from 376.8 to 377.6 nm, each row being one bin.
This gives 13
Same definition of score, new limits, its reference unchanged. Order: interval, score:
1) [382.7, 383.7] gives 383.35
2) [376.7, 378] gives 376.90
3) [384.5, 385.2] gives 385.15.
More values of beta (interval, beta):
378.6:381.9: 28.7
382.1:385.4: 29.7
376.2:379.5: 31.1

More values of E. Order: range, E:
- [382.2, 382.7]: 7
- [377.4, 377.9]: 8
